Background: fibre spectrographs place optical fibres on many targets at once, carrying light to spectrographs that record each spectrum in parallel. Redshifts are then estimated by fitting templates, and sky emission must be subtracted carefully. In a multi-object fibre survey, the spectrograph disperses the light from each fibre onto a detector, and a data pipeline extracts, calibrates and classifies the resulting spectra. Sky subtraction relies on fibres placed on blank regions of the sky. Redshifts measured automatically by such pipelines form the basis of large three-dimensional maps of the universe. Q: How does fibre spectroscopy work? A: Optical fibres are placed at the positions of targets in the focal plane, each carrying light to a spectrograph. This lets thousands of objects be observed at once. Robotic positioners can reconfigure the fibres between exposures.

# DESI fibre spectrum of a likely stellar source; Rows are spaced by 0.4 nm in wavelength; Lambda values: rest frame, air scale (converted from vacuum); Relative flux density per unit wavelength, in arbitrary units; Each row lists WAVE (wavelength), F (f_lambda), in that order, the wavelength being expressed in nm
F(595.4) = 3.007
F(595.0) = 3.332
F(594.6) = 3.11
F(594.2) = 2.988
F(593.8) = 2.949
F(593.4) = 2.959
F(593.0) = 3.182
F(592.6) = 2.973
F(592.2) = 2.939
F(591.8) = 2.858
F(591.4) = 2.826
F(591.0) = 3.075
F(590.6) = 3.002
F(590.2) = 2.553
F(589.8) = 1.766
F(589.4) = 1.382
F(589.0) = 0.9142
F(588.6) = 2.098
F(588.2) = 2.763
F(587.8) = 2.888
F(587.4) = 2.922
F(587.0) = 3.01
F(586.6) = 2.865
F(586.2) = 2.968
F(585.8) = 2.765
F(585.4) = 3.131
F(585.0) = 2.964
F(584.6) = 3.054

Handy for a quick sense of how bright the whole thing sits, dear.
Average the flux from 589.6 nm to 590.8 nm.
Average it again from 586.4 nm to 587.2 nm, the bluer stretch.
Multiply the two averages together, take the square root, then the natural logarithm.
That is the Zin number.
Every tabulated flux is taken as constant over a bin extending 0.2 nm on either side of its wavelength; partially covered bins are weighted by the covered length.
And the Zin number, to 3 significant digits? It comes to 0.985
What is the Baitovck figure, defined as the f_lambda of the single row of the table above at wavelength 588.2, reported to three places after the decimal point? 2.763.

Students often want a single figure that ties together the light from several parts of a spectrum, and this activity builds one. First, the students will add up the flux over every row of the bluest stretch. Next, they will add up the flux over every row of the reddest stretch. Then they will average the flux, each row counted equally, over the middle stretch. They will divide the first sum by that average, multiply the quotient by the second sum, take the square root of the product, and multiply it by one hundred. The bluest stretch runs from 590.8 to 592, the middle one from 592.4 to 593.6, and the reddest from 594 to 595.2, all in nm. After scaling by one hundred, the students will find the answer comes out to 521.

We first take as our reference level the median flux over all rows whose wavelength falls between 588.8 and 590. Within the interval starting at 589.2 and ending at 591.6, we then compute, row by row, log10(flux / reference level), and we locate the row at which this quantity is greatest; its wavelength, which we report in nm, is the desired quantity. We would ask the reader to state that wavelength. 591.0 nm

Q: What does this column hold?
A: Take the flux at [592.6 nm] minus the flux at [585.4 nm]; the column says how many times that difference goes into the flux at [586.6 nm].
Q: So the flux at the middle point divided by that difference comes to -18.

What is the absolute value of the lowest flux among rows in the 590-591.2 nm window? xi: 2.55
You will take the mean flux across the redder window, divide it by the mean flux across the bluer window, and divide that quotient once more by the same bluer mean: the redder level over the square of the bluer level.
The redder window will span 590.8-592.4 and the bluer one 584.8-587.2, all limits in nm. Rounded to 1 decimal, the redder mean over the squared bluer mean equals 0.3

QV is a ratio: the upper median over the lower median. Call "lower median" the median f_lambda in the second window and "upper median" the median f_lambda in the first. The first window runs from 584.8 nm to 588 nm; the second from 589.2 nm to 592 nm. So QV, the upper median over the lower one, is 1.04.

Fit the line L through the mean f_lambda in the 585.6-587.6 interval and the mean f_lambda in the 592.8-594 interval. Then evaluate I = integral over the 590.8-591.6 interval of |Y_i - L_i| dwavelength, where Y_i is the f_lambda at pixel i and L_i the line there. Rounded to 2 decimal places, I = 0.10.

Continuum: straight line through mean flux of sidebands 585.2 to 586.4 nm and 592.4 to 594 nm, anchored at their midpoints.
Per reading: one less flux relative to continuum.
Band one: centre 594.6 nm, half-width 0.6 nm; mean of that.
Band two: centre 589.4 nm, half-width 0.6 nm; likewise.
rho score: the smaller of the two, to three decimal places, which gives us -0.038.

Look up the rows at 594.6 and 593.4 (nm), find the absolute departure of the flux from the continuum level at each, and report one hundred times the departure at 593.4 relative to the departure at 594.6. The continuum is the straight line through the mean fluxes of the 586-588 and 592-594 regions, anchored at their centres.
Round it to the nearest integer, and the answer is 51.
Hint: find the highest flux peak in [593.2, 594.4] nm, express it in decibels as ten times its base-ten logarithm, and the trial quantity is 4.75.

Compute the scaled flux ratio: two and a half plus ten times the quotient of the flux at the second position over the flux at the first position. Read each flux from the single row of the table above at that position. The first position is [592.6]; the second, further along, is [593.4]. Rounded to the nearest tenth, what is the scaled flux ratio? 12.5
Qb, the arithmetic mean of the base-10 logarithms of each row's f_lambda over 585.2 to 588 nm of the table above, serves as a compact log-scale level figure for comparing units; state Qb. 0.467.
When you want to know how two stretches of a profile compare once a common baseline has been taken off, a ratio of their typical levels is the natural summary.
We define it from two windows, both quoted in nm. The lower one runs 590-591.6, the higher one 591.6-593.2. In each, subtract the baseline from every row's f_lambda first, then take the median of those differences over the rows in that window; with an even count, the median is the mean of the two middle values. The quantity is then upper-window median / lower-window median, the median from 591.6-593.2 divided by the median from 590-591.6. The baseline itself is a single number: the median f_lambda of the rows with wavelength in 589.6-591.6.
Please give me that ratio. 1.5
